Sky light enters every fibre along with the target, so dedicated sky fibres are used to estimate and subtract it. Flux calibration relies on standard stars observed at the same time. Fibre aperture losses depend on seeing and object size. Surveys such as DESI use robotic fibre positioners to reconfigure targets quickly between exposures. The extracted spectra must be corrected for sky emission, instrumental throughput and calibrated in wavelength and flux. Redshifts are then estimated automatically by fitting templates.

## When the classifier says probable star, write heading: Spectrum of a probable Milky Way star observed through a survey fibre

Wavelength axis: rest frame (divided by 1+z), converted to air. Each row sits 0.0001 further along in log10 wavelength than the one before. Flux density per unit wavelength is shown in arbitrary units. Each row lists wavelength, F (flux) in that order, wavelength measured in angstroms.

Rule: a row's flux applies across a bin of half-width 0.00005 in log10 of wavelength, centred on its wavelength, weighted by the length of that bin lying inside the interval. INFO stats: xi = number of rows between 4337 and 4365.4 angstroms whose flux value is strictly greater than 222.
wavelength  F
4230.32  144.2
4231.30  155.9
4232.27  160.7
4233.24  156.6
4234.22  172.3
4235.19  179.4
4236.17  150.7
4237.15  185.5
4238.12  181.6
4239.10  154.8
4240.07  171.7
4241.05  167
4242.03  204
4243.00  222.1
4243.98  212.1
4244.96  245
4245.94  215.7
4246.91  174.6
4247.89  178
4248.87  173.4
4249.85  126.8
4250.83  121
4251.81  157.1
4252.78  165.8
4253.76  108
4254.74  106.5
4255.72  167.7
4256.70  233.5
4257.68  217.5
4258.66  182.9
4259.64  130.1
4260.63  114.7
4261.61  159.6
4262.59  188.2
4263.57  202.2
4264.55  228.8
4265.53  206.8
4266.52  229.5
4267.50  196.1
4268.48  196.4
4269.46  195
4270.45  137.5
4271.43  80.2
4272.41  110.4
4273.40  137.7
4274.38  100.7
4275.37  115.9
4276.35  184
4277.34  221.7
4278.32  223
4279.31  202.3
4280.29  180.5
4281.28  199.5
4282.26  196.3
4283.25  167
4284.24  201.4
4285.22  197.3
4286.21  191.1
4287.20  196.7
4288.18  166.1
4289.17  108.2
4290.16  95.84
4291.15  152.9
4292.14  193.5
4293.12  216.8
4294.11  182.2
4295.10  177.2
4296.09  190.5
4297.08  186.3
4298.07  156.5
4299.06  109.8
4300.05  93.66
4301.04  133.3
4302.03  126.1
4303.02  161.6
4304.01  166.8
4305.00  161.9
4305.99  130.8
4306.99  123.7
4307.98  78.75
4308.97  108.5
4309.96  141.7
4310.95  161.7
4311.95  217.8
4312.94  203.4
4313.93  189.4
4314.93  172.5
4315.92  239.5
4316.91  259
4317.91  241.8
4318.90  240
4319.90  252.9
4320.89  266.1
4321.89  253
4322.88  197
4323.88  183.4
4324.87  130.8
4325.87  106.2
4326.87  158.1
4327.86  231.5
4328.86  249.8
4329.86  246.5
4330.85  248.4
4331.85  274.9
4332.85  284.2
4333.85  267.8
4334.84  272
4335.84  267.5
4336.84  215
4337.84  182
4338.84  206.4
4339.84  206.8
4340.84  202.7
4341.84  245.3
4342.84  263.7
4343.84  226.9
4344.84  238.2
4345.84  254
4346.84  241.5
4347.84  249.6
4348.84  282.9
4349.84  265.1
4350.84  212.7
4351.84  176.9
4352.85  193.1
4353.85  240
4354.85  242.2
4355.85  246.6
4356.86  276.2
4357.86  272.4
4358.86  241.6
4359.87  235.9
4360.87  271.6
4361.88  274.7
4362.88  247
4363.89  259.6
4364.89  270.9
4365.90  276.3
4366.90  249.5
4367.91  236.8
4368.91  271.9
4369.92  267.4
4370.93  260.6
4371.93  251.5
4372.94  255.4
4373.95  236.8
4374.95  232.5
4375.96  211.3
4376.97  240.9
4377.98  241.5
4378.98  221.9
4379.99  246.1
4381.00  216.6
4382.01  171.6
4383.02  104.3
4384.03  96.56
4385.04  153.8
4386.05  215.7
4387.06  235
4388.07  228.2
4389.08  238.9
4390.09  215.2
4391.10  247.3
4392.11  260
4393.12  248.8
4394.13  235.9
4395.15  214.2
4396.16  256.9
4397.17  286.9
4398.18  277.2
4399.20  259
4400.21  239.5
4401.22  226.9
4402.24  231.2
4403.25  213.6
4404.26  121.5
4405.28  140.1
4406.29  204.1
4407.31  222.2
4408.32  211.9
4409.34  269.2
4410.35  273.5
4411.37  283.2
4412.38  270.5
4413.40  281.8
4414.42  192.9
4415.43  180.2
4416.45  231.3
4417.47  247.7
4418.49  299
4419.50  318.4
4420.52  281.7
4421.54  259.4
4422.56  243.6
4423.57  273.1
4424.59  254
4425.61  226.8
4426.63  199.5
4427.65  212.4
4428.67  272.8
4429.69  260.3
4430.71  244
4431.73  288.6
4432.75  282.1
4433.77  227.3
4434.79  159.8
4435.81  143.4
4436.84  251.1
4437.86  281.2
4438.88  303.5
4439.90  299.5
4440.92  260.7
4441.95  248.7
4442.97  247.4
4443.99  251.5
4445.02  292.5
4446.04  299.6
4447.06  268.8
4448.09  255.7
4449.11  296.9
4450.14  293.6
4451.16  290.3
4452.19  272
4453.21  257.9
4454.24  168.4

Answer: 21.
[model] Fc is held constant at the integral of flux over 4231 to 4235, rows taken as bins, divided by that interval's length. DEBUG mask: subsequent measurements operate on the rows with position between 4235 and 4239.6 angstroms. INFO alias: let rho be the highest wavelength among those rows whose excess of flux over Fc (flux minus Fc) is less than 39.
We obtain 4239.10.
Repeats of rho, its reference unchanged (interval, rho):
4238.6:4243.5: 4241.05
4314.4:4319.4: 4314.93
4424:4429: 4426.63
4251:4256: 4255.72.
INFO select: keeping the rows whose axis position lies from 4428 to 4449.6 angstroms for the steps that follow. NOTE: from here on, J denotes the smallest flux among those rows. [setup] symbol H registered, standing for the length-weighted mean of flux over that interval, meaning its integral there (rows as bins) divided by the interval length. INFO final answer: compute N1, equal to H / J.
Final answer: 1.80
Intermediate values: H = 258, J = 143.4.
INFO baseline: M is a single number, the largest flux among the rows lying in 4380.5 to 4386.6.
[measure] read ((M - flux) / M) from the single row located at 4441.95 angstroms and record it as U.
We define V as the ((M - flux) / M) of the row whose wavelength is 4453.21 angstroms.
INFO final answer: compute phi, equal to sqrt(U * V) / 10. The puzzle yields 0.017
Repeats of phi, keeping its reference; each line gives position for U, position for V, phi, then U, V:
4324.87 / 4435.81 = 0.037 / 0.4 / 0.34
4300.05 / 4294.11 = 0.030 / 0.6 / 0.16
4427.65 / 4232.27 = 0.007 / 0.0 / 0.26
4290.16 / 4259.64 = 0.047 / 0.6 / 0.40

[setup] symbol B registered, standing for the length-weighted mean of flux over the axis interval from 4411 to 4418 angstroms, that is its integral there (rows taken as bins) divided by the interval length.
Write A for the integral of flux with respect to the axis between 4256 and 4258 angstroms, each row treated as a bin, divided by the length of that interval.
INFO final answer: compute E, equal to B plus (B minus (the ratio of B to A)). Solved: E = 479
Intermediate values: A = 220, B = 240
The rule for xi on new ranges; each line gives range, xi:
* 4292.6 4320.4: 5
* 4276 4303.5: 1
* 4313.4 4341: 16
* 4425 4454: 24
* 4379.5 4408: 16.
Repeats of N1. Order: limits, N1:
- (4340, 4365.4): 1.38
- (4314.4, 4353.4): 2.15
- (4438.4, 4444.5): 1.09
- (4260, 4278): 2.08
